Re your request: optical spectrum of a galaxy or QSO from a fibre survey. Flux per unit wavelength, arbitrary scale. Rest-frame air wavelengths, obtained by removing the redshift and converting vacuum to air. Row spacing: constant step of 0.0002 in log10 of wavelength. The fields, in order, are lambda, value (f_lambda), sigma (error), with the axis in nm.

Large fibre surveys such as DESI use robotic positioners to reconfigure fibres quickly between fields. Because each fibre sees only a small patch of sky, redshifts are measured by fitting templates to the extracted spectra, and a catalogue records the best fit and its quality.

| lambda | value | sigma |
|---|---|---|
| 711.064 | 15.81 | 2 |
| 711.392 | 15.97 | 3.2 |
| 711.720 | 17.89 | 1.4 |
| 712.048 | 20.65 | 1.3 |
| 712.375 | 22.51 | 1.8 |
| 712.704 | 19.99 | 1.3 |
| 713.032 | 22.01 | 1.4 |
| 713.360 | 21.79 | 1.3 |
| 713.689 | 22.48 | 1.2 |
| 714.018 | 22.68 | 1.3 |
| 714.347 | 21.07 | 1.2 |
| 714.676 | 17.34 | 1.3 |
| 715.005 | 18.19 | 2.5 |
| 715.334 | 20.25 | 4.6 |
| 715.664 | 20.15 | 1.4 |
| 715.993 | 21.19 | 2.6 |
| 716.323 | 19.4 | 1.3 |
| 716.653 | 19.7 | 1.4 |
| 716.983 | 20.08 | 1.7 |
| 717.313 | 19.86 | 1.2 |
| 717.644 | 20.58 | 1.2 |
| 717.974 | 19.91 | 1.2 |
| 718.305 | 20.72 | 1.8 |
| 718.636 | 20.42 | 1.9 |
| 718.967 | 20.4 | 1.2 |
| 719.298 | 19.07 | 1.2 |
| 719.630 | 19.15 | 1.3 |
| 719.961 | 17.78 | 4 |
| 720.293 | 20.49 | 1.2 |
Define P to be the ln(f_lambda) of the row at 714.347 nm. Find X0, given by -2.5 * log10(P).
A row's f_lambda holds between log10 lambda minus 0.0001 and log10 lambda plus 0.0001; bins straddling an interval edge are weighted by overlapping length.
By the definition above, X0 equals -1.21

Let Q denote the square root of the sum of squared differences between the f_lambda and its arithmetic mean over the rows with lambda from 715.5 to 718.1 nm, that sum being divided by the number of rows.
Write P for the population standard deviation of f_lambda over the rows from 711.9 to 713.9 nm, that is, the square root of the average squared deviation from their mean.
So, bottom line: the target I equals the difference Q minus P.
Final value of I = -0.4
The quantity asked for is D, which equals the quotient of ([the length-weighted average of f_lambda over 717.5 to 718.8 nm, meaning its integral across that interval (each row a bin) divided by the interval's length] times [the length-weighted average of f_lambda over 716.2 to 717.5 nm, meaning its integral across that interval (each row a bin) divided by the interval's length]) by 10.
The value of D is 40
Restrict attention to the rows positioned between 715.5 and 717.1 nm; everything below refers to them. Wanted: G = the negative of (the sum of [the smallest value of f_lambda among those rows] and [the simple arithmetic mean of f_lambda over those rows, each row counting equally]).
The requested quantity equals -39.5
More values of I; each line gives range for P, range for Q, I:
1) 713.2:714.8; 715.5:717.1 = -1.3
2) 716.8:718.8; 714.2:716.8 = 0.9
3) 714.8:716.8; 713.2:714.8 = 1.0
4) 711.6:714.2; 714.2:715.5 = 0.0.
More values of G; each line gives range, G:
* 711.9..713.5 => -41.4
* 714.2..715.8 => -36.7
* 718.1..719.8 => -39.0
